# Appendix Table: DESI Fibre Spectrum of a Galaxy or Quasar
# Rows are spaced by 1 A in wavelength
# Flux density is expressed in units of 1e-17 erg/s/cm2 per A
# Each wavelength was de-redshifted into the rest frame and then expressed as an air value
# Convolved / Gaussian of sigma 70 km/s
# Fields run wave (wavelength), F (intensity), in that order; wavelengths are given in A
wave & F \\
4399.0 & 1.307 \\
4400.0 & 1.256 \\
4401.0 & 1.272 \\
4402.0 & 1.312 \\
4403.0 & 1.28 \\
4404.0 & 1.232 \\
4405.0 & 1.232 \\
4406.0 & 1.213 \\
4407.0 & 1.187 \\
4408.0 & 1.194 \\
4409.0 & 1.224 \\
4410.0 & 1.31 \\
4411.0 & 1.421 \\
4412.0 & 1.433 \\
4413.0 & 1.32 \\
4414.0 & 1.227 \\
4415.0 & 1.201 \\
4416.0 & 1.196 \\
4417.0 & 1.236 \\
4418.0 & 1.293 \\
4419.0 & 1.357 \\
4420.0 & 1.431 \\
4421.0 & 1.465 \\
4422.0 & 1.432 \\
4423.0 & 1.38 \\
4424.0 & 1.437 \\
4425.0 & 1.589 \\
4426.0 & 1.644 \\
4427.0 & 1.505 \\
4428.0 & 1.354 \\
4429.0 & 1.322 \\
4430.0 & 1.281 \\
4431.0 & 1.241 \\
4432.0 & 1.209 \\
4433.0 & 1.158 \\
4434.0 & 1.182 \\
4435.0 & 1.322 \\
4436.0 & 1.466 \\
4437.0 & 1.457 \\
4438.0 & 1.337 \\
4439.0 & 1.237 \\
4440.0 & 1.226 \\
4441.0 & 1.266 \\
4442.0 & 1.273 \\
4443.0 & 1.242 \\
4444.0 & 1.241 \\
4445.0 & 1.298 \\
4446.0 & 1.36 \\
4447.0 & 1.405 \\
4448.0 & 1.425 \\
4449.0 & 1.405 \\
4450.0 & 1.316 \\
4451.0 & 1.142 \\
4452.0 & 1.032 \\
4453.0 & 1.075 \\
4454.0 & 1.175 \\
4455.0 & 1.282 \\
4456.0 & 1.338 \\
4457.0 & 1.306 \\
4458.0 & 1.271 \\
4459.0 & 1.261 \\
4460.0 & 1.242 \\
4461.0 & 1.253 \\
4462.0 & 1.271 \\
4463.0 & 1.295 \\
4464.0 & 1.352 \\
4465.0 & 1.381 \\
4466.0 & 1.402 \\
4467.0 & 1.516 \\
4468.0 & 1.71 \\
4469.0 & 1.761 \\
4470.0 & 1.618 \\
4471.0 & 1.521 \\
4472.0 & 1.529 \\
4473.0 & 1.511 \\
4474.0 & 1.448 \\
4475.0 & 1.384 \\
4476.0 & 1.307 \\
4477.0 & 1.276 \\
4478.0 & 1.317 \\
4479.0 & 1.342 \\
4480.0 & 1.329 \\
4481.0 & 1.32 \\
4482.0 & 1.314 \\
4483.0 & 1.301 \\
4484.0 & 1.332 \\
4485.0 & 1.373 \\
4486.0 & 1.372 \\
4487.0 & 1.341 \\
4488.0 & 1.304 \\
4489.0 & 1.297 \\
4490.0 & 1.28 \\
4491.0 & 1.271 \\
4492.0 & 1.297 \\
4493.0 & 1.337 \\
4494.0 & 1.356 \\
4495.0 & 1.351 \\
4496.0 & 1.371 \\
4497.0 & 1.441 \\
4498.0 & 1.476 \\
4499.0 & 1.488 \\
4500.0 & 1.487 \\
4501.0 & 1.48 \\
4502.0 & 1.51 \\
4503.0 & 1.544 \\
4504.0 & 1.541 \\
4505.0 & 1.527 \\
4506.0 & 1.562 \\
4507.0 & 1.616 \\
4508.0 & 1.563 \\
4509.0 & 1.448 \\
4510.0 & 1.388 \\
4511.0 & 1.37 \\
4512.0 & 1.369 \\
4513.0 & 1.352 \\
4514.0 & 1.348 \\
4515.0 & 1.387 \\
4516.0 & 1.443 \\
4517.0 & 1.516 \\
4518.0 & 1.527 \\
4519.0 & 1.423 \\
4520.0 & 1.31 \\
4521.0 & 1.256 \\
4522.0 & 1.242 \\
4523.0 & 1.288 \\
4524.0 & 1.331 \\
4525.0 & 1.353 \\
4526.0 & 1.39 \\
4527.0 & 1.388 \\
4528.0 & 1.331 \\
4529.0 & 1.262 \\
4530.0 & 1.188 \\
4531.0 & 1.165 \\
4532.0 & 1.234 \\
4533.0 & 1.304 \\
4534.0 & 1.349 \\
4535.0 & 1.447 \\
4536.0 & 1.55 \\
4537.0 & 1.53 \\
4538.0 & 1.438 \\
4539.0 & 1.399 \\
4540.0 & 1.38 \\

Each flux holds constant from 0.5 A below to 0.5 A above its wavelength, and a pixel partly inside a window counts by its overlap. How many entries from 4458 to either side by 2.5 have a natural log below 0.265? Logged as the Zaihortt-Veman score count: 3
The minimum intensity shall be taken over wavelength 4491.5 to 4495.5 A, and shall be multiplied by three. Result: 3.9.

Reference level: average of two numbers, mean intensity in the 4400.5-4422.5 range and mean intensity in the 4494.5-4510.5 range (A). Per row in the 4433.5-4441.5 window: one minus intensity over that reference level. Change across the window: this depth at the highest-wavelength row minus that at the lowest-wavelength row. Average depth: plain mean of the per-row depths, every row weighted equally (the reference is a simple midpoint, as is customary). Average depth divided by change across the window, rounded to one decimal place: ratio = -0.9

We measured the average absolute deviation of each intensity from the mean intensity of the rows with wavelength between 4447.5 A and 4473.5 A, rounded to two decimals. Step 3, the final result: 0.14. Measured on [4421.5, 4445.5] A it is 0.10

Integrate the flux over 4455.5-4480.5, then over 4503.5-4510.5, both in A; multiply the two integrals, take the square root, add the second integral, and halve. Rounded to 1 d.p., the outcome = 15.0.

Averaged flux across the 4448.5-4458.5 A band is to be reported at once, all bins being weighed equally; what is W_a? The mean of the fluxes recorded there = 1.23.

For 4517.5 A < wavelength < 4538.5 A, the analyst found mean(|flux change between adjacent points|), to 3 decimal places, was 0.058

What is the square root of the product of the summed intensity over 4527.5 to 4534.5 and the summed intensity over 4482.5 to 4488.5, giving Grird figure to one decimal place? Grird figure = 8.4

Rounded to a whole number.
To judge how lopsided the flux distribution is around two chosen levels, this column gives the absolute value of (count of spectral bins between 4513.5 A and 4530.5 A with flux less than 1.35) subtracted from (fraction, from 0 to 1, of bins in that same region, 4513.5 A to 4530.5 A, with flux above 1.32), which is 8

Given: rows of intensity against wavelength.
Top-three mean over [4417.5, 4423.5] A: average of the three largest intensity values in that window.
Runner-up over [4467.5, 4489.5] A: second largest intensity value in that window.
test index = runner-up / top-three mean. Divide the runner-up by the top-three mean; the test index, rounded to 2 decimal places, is 1.19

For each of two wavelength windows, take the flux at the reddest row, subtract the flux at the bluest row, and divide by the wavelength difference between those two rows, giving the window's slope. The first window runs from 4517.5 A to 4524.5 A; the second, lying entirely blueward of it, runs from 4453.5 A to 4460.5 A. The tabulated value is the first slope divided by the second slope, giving -2.9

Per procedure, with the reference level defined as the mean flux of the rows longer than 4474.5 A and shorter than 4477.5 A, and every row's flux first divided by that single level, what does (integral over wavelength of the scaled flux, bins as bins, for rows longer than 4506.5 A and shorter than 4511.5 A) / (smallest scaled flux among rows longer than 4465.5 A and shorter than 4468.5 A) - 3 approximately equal 2.3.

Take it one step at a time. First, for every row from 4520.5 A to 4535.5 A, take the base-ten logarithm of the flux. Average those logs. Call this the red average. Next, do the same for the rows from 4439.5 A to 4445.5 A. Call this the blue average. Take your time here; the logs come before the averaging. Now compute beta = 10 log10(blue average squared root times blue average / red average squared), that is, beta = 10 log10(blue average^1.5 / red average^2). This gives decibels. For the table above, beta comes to 3.8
